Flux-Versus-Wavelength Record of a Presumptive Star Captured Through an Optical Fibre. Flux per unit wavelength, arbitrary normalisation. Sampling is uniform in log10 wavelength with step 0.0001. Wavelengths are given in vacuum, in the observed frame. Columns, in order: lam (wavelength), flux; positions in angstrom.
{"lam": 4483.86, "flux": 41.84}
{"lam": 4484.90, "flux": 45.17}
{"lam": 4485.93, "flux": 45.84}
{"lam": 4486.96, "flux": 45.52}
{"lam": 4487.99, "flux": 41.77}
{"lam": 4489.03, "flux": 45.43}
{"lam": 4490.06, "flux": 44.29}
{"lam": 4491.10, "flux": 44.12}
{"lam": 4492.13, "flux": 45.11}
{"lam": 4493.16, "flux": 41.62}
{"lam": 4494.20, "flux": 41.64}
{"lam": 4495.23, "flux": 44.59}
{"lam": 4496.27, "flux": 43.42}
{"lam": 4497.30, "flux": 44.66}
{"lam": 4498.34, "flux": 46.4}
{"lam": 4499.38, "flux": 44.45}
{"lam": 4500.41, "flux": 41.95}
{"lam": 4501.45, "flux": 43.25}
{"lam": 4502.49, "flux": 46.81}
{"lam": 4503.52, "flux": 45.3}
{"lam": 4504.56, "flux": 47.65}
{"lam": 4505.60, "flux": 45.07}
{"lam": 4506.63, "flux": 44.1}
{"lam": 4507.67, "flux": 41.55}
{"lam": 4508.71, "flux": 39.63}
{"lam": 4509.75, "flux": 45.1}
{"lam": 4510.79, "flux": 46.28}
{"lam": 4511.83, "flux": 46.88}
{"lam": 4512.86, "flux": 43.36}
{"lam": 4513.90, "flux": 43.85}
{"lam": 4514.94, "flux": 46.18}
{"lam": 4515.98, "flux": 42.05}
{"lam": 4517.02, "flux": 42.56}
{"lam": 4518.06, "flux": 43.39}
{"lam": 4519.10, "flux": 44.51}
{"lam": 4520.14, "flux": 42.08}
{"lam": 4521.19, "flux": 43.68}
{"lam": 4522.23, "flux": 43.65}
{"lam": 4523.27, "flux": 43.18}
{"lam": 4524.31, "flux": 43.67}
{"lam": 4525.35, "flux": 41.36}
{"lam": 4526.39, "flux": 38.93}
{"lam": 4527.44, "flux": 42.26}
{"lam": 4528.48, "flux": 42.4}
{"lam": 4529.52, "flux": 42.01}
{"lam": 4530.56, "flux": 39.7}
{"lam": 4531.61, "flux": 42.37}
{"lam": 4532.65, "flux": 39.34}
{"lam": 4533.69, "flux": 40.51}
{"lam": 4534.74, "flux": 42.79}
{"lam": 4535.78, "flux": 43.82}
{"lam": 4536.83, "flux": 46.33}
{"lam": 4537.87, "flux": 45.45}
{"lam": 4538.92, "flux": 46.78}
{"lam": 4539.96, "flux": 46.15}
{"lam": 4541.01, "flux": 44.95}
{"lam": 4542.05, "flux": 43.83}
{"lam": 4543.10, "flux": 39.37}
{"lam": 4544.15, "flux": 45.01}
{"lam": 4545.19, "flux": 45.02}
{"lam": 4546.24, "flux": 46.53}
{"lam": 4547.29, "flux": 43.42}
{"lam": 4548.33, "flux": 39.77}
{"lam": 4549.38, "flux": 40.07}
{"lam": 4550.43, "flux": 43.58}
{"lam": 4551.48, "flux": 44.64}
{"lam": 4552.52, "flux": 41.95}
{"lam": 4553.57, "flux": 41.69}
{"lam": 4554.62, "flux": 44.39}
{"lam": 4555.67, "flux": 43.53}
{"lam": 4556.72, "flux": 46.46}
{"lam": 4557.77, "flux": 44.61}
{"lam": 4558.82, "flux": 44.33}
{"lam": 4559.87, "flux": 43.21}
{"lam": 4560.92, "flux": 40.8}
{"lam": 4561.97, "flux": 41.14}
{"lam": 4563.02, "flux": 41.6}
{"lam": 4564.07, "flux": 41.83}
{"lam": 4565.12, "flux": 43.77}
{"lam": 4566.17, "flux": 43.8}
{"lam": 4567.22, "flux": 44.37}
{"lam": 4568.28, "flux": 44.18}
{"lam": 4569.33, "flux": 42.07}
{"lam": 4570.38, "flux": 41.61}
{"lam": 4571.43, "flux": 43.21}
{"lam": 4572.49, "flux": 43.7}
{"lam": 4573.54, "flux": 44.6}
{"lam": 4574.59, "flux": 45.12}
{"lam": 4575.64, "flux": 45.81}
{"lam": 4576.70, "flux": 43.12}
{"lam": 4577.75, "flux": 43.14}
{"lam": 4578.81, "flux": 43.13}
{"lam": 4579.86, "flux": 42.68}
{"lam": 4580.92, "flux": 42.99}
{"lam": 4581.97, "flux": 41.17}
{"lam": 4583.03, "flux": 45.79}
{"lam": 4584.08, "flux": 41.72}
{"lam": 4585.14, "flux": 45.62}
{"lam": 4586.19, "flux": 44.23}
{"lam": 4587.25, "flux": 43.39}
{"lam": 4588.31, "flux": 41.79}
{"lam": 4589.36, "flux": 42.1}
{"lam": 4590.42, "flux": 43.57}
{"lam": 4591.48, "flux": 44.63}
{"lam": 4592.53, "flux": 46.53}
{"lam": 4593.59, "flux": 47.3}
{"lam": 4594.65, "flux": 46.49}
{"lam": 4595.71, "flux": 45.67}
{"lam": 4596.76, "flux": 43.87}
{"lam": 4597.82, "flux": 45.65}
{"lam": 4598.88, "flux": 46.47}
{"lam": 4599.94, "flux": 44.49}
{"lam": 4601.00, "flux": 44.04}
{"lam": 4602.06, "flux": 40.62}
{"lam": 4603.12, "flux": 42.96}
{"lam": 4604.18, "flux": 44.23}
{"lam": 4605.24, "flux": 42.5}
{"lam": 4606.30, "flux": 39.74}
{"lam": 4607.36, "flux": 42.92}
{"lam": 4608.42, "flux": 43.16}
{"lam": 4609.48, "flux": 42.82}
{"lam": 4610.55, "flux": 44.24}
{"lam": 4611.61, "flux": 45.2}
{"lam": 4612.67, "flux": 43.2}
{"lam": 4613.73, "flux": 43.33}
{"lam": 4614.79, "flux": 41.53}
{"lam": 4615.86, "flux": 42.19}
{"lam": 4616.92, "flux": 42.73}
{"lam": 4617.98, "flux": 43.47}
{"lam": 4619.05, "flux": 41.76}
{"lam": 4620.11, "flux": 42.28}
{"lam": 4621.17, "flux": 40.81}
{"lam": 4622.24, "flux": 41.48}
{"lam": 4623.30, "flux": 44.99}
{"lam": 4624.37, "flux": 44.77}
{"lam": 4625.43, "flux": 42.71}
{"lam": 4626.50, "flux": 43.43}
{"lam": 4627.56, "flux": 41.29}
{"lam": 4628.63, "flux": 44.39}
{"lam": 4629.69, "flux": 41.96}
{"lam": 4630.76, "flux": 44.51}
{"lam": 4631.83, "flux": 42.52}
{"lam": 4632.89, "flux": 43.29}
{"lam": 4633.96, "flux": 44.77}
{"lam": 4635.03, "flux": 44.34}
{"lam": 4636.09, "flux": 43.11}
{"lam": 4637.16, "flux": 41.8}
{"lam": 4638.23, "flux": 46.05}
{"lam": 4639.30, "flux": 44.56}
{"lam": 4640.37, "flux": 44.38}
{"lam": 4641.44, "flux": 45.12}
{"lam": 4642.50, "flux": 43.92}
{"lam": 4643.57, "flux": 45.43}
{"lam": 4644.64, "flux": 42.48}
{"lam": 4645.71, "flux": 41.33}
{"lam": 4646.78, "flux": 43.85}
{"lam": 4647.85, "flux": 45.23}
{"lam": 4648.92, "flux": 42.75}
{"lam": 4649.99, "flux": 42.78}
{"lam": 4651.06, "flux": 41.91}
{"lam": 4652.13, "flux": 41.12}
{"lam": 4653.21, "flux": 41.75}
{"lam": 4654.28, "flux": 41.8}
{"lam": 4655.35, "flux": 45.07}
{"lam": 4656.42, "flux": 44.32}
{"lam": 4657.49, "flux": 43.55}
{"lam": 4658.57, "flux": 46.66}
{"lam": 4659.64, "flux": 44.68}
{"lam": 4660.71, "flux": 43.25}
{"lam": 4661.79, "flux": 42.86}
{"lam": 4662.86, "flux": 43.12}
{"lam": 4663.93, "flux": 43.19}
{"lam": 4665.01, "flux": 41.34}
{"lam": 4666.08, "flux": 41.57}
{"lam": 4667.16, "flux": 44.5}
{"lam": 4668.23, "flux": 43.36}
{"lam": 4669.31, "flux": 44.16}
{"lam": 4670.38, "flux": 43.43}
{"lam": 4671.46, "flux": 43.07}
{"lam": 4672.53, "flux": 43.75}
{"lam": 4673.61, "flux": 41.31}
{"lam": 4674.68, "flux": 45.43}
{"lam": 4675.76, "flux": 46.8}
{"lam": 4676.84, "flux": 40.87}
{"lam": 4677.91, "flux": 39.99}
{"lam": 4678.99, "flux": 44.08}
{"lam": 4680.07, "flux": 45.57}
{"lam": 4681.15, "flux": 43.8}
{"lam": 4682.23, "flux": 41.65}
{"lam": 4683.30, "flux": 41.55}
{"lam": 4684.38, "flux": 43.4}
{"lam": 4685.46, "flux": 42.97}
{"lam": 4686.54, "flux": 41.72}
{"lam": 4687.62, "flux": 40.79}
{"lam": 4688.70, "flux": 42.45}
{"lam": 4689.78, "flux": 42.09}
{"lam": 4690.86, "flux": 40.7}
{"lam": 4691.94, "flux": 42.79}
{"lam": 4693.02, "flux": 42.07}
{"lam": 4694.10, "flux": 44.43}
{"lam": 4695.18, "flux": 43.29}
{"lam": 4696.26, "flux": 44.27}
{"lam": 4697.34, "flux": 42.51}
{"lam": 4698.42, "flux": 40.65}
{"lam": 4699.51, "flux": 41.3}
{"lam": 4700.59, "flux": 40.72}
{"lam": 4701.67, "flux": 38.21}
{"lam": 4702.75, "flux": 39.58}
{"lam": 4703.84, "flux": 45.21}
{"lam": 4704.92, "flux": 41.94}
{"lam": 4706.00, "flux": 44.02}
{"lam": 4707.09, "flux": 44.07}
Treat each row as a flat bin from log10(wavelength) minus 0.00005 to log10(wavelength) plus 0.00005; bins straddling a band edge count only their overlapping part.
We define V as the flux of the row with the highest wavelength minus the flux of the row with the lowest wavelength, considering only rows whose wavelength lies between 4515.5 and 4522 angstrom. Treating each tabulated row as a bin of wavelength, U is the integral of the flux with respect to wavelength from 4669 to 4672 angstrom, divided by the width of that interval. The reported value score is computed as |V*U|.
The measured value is 71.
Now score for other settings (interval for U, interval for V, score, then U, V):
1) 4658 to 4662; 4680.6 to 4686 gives 37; 44.4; -0.8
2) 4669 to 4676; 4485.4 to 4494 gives 185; 43.9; -4.2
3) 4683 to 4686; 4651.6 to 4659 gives 236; 42.7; 5.5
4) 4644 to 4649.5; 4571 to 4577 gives 4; 43.2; -0.1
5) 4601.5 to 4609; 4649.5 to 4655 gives 41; 42.3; -1.0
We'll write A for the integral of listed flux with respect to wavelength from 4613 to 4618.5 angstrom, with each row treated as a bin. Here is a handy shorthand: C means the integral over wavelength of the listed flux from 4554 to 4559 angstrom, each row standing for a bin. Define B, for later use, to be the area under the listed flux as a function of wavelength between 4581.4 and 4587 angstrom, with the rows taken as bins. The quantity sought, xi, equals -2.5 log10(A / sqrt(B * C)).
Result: -0.01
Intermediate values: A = 235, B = 245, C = 223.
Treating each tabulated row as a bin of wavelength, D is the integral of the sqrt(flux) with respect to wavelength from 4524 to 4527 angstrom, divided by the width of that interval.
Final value 6.41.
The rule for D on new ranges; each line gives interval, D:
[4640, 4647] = 6.62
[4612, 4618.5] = 6.55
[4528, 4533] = 6.42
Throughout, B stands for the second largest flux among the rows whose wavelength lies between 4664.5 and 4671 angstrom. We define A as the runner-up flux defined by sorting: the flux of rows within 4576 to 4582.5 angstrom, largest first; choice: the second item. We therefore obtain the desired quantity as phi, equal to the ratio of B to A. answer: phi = 1.02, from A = 43.13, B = 44.16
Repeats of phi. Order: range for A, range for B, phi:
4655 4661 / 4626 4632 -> 0.98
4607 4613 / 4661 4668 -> 0.98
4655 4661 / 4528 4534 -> 0.94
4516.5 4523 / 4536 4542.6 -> 1.06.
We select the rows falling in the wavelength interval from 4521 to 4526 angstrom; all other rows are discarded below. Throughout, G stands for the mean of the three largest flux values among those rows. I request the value 43.7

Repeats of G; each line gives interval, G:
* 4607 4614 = 44.3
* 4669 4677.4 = 45.5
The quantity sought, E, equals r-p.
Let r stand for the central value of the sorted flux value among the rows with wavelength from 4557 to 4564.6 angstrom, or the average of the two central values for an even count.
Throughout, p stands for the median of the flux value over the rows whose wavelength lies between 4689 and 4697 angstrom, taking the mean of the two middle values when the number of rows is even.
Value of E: -0.96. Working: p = 42.8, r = 41.8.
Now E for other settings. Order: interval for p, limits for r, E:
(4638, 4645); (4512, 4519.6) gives -1.17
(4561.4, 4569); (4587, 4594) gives -0.20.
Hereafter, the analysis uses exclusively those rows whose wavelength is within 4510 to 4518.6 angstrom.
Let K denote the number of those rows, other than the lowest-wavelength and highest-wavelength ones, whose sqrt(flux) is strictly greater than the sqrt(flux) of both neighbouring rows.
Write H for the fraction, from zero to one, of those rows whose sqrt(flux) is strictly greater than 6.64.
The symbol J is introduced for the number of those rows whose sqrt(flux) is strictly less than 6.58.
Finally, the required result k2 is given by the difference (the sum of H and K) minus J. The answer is 0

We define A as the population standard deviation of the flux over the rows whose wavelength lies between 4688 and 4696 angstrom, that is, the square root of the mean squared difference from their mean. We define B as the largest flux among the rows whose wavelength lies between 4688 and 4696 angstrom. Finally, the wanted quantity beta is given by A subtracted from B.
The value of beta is 43.4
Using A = 1.1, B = 44.43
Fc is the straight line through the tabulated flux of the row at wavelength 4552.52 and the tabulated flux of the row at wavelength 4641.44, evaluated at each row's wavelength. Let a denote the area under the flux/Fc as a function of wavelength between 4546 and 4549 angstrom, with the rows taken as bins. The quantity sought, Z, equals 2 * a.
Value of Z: 6.15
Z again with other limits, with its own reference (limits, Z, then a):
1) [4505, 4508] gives 6.53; 3.26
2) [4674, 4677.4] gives 6.50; 3.25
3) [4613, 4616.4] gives 6.53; 3.26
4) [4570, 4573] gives 6.03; 3.01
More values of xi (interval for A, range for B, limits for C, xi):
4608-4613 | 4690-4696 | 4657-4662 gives 0.09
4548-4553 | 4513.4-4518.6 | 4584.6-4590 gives 0.10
